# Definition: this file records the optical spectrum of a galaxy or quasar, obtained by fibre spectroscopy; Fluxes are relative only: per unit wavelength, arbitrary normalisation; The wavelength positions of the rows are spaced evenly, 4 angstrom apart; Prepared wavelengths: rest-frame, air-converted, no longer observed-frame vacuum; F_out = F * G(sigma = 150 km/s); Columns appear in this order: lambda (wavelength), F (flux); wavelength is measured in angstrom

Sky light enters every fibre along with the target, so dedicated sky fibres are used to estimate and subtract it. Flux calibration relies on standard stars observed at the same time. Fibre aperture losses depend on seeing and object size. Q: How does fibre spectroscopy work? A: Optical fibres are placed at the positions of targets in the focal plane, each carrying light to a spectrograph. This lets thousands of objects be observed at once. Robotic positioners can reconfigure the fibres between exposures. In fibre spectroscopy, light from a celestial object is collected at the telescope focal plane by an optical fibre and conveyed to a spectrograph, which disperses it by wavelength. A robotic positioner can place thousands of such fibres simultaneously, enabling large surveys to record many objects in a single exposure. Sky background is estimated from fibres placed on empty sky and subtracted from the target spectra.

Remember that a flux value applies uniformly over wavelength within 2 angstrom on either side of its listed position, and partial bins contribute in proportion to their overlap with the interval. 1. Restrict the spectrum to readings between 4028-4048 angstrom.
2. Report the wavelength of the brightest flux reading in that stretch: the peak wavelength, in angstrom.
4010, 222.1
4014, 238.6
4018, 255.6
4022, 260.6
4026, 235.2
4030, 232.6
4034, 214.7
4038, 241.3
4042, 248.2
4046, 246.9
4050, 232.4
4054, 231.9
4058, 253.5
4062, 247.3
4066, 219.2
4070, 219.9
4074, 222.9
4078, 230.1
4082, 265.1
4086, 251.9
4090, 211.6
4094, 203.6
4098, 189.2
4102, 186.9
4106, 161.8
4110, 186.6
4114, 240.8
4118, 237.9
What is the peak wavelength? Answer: 4042 angstrom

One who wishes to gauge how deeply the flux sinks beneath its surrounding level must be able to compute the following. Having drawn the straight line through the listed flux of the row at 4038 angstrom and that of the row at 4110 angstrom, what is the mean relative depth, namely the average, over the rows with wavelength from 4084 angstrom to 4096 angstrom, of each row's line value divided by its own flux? 0.91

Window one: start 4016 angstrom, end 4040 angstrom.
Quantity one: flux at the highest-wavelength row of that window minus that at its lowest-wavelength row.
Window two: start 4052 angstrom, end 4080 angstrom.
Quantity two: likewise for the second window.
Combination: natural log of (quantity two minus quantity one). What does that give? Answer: 2.5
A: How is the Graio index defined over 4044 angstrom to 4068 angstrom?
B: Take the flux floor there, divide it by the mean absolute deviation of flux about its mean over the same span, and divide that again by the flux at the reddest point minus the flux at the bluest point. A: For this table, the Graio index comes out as -0.74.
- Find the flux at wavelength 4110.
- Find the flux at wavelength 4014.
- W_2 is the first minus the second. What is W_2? -52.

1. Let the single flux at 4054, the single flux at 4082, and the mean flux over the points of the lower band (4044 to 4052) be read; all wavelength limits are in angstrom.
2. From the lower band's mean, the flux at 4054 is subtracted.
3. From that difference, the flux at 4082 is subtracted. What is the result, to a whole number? -257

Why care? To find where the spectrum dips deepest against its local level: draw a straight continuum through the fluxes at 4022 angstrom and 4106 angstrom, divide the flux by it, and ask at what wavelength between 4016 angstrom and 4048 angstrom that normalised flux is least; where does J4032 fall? 4034 angstrom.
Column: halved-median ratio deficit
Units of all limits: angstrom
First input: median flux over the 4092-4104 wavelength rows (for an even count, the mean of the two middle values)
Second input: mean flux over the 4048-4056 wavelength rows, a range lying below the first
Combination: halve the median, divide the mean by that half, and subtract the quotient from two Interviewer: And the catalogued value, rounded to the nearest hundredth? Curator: -0.45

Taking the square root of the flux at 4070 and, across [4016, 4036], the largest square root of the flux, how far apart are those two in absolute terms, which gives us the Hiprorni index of 1.3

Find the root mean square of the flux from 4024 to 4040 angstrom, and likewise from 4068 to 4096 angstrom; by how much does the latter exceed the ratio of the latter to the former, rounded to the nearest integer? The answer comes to 229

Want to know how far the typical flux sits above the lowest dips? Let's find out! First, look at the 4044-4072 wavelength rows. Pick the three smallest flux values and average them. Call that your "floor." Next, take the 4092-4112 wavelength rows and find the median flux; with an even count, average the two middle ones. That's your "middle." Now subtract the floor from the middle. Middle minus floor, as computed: -37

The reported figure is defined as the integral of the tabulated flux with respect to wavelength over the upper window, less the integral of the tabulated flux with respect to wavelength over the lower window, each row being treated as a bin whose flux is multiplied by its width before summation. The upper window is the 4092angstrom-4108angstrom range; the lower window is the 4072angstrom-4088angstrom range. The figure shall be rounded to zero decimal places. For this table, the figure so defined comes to -914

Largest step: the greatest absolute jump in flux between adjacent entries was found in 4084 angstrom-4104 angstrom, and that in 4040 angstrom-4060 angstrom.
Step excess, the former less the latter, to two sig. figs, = 19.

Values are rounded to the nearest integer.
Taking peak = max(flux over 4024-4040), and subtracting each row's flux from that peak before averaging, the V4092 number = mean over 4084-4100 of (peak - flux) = 27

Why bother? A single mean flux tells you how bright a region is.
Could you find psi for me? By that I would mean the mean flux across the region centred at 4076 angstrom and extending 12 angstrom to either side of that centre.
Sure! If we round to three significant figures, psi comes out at 235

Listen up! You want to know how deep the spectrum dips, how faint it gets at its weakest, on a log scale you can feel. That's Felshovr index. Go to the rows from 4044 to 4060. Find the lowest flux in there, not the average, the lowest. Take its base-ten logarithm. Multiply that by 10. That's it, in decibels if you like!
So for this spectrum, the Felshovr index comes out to 23.7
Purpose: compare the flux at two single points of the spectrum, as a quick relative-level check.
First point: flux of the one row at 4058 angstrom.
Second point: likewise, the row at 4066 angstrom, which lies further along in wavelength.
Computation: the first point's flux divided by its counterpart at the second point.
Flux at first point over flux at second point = 1.16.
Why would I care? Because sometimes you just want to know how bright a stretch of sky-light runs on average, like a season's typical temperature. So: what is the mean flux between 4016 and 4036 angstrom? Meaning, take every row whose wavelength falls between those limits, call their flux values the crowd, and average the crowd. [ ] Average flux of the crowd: 240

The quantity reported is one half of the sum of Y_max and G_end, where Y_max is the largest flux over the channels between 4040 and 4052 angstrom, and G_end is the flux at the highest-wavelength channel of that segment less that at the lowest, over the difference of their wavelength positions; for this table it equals 123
